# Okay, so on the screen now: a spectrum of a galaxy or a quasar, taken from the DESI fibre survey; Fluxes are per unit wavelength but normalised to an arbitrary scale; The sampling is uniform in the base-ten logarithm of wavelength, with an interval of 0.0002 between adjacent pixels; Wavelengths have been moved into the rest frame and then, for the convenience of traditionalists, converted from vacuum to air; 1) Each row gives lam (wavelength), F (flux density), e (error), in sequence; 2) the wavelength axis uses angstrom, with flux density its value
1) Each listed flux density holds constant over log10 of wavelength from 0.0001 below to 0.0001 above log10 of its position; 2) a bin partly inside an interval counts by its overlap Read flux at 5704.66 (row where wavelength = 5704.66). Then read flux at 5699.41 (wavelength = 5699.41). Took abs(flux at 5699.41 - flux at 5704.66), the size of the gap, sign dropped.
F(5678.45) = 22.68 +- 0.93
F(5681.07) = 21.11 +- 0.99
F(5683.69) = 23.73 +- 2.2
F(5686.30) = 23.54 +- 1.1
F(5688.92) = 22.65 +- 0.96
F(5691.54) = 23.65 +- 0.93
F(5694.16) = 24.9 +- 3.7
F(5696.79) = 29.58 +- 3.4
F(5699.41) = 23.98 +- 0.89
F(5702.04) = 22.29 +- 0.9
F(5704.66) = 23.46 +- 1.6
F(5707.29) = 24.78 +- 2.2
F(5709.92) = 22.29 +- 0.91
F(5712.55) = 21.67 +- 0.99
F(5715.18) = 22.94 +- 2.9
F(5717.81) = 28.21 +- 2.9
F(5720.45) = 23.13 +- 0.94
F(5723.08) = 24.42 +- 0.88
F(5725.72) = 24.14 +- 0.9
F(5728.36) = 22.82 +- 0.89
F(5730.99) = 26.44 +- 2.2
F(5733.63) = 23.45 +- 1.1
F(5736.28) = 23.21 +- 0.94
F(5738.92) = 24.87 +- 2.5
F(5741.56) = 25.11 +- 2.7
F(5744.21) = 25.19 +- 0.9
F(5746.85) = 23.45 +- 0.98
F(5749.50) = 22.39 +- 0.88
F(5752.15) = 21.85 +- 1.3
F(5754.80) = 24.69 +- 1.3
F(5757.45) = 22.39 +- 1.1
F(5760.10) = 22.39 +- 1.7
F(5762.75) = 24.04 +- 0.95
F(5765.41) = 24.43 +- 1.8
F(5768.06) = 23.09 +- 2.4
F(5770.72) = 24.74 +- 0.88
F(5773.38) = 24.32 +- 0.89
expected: 0.52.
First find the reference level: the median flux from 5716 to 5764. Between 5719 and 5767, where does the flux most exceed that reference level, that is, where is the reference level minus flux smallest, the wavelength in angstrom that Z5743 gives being 5730.99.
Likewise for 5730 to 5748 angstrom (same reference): 5730.99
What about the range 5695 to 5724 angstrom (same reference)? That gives 5696.79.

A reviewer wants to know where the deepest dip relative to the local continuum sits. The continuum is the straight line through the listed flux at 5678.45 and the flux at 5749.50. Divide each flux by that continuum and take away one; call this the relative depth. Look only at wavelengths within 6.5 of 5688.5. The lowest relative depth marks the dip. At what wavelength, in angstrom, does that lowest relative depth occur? 5688.92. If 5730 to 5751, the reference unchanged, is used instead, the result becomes 5749.50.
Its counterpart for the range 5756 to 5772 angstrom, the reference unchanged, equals 5757.45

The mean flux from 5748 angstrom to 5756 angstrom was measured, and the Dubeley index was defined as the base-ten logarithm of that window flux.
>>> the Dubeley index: 1.361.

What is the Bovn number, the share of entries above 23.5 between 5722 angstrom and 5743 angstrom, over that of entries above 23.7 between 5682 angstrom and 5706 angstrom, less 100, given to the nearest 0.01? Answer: -98.59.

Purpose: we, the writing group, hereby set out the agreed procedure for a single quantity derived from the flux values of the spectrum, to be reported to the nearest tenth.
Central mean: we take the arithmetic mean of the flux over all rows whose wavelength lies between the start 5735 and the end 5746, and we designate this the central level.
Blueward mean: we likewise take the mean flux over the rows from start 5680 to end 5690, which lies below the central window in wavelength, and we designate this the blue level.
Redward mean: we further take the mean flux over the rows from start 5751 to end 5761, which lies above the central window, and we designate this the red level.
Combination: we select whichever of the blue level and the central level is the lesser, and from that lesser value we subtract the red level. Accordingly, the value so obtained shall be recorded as -0.1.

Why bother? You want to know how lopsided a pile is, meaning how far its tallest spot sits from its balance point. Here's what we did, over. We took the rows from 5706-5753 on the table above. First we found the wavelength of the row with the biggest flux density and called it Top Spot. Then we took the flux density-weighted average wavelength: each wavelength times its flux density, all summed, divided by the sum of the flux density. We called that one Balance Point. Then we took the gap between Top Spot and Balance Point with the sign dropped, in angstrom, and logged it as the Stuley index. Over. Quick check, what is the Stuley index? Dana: 11.8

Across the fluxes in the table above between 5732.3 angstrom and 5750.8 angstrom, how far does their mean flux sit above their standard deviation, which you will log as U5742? 22.9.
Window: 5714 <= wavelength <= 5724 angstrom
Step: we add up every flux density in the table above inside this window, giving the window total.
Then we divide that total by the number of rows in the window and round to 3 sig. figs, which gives 24.7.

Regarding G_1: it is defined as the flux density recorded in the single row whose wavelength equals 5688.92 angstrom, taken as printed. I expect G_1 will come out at 22.65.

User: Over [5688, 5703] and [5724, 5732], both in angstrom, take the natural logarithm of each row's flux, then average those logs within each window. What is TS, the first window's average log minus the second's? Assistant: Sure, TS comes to 0.00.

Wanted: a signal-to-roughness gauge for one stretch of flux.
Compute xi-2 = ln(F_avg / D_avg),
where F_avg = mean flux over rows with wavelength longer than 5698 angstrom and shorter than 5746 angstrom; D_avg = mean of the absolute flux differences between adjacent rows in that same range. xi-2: 2.6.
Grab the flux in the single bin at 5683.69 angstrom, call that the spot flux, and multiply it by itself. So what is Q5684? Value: 563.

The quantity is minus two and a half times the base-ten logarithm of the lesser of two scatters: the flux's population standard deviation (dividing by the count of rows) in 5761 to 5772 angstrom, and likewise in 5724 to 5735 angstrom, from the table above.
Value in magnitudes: 0.52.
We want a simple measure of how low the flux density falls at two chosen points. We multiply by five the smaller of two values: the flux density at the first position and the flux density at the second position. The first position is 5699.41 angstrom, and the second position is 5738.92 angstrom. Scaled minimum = 120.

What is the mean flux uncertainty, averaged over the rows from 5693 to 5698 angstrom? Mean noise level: 3.5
